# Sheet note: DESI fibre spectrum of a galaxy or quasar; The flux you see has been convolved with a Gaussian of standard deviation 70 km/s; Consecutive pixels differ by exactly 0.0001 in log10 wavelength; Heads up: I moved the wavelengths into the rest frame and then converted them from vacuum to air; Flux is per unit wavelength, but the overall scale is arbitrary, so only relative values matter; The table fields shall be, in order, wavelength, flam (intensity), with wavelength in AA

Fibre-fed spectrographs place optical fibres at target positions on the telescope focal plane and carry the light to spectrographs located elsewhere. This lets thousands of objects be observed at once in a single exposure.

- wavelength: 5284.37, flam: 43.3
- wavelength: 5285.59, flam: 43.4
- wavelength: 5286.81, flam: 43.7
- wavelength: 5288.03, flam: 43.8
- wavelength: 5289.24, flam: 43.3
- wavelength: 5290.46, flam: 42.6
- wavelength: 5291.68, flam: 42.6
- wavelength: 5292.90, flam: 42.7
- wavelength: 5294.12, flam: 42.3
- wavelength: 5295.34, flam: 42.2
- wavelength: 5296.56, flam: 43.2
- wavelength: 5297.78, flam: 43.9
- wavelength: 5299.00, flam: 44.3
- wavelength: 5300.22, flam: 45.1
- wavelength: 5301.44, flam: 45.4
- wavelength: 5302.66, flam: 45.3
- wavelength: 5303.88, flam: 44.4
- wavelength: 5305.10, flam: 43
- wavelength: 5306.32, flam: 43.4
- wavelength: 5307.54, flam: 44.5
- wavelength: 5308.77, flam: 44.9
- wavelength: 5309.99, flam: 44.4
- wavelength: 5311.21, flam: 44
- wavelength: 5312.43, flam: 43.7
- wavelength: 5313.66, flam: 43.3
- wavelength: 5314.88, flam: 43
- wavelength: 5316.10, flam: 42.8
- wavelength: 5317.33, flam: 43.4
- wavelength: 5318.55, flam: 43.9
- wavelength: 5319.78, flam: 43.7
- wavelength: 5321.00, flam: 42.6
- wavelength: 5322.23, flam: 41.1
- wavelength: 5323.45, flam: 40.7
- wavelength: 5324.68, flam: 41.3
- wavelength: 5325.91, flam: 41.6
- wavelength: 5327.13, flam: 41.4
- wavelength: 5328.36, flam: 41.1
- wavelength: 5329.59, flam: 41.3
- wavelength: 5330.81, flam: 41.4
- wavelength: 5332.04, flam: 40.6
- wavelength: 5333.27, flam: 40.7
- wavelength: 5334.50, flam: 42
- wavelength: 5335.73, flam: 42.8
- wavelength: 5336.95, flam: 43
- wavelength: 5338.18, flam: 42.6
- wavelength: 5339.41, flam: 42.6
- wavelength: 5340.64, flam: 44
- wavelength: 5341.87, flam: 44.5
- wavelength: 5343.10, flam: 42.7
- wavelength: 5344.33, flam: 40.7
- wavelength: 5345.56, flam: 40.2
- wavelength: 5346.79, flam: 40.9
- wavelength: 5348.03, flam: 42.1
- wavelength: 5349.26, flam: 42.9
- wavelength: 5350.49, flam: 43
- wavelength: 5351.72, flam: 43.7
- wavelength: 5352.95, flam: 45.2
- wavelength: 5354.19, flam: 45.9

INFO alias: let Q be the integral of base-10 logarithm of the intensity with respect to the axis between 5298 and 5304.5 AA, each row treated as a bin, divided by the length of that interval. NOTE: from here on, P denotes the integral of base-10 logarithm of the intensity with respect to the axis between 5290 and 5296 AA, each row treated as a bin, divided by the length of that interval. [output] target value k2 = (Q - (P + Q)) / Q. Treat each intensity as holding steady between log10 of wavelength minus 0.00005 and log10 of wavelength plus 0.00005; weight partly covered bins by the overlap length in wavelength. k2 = -0.98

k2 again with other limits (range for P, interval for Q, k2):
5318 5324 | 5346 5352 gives -1.00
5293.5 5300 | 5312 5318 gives -1.00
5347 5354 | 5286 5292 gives -1.00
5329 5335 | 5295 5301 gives -0.98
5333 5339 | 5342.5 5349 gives -1.01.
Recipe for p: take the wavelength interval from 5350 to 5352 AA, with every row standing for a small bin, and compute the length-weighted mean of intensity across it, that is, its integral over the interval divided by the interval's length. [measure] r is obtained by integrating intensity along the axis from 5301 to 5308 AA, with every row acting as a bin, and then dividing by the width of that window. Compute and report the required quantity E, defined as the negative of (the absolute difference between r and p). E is -0.99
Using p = 43.4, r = 44.3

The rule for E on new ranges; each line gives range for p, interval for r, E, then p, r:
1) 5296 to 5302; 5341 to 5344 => -1.02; 44.4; 43.4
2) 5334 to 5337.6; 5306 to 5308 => -1.34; 42.7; 44.0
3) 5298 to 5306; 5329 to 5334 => -3.51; 44.5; 41.0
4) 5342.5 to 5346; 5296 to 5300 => -2.68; 41.3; 43.9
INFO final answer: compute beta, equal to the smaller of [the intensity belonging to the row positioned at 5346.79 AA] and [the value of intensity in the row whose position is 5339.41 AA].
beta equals 40.9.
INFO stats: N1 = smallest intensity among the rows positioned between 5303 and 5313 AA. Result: 43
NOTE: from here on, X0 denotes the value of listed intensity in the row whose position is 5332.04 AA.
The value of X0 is 40.6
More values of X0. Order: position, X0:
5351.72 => 43.7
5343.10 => 42.7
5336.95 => 43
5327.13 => 41.4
